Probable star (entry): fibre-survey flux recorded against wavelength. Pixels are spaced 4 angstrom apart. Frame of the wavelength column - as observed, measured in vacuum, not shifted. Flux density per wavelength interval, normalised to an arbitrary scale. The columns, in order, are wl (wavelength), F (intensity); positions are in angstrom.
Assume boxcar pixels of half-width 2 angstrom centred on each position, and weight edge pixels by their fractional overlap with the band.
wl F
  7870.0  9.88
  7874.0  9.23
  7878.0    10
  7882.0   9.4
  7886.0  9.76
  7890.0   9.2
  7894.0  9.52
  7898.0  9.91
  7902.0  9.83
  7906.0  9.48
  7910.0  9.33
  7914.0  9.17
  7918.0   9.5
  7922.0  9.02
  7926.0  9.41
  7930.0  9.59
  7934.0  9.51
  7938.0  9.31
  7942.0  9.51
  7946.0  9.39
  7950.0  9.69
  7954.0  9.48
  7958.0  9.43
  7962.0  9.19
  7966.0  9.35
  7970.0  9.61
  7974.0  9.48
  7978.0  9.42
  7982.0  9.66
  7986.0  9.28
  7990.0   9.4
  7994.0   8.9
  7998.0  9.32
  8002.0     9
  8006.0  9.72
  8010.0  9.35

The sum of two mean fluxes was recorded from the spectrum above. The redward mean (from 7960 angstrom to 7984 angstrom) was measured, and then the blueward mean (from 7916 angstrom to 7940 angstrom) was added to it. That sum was 18.8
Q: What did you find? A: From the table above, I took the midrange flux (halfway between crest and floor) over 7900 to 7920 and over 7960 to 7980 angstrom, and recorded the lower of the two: 9.40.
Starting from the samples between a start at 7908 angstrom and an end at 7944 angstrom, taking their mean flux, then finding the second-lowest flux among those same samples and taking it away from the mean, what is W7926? 0.20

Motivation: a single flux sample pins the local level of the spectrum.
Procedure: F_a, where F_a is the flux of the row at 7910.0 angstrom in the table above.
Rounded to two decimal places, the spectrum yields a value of 9.33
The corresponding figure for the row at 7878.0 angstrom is 10.00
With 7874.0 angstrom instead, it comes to 9.23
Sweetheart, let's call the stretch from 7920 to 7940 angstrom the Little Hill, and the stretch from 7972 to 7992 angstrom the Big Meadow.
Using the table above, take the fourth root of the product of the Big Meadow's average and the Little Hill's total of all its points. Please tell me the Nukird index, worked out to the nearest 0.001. 4.587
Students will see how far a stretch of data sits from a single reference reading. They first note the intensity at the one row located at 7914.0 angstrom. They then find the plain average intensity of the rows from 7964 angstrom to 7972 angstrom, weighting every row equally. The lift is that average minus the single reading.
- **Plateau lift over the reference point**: 0.3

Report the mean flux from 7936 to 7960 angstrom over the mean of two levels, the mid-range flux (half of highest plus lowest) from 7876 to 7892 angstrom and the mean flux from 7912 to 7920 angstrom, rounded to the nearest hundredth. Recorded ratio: 1.00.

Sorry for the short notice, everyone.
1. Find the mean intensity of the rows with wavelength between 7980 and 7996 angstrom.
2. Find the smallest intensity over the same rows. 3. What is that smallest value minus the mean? -0.41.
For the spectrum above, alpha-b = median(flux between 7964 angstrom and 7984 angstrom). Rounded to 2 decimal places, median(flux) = 9.48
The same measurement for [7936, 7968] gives 9.41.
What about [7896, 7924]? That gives 9.48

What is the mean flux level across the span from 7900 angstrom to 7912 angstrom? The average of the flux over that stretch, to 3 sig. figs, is 9.55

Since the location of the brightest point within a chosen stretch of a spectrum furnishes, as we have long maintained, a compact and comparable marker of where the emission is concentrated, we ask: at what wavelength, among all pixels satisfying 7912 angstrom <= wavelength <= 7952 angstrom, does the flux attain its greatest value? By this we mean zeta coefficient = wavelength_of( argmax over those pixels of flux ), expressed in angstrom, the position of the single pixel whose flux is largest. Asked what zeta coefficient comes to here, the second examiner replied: 7950.0 angstrom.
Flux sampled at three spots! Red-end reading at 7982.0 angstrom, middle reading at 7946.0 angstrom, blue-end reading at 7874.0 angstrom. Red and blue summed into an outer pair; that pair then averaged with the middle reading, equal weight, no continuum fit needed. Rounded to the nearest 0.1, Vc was 14.1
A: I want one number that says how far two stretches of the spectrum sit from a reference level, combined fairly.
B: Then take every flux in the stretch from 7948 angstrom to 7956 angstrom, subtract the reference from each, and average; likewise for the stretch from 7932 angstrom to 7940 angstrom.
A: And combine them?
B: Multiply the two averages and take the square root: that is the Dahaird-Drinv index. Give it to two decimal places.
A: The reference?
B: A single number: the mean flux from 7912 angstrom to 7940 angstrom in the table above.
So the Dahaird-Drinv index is 0.11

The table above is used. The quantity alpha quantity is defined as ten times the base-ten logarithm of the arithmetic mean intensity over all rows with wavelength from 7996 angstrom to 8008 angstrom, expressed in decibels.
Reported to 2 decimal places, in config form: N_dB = 9.71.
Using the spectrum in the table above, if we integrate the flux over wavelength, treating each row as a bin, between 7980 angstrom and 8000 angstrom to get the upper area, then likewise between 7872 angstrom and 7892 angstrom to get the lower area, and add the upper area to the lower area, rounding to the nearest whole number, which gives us 377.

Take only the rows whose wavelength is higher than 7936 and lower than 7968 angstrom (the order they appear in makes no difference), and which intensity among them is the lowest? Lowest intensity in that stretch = 9.19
